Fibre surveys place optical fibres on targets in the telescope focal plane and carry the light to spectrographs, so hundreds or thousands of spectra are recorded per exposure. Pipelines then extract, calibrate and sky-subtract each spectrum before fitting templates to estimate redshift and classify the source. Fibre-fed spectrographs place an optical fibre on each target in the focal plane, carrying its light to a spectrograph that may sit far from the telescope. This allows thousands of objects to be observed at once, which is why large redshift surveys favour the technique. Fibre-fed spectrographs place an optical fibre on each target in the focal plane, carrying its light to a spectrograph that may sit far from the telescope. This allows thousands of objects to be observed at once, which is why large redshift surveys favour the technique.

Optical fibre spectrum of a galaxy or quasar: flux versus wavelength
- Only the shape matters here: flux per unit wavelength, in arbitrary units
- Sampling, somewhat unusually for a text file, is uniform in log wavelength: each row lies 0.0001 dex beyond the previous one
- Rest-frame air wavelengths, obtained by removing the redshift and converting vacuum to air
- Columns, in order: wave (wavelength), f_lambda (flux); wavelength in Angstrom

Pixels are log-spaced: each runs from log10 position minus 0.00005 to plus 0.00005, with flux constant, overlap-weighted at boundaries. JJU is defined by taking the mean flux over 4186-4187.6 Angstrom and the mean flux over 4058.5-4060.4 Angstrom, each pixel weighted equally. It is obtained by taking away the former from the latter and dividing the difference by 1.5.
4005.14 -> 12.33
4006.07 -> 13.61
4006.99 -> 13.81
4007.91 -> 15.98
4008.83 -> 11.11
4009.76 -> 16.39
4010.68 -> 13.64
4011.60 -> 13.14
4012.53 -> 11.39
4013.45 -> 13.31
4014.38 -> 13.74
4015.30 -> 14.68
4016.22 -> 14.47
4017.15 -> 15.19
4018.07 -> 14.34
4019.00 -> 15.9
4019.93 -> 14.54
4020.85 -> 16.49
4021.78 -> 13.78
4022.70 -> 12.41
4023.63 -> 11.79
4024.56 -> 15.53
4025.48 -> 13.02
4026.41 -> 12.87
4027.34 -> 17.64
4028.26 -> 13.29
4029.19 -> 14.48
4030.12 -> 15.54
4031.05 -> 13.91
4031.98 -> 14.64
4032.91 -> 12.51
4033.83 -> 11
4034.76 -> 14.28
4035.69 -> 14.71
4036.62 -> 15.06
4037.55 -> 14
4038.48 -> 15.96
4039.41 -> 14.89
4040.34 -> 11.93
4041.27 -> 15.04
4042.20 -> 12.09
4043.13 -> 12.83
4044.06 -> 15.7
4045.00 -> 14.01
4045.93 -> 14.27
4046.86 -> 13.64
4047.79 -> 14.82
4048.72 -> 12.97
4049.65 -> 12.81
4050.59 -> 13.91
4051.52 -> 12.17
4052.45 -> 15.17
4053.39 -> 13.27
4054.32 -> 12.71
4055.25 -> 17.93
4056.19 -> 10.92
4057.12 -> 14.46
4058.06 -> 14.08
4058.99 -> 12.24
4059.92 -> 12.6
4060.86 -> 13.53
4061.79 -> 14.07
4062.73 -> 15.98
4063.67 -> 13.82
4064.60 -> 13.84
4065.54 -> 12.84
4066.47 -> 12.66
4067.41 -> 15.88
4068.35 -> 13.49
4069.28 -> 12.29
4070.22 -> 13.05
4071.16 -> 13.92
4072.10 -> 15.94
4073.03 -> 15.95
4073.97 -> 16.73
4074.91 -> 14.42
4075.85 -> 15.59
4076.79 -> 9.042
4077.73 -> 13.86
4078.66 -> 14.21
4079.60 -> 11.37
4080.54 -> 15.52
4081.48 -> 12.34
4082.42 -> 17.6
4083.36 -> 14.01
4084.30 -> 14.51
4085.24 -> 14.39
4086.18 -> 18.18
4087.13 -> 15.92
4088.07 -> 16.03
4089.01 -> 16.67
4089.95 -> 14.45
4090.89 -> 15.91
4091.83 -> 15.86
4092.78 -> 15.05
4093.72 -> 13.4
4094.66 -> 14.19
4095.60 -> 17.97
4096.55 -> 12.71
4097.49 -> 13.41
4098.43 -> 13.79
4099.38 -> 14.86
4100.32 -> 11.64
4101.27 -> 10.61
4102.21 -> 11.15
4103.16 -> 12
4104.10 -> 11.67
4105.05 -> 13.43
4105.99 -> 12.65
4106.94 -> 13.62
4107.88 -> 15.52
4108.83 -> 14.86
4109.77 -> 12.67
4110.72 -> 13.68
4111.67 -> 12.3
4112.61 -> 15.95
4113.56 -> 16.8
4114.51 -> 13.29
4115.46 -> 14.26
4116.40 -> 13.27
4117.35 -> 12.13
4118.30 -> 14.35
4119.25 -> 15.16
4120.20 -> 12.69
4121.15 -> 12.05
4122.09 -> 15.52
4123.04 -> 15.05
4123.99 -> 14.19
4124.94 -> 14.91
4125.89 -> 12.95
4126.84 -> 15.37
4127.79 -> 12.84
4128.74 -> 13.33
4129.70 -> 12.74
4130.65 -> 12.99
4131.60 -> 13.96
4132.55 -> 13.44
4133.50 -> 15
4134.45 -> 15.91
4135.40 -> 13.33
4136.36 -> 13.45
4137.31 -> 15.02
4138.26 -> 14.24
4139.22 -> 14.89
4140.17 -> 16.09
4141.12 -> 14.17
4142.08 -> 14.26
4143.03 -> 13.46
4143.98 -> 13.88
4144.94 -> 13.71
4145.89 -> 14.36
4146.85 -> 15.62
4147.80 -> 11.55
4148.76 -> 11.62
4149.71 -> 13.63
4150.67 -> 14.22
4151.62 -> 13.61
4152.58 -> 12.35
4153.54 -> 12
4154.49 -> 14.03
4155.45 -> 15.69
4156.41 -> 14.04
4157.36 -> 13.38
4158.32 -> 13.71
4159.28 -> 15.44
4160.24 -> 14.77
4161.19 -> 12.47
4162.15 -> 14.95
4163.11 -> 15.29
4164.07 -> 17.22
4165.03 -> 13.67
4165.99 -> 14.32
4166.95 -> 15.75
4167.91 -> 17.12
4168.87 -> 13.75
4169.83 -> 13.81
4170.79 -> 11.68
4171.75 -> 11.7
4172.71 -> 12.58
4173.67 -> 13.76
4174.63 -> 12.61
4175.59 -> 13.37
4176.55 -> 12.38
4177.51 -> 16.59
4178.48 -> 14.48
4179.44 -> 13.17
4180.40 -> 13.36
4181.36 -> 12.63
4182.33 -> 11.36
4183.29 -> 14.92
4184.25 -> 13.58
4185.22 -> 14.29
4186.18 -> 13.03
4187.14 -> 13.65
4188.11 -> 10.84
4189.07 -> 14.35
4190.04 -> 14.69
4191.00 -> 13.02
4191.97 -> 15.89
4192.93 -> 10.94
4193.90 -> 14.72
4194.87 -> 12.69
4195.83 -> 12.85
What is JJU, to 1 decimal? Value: -0.6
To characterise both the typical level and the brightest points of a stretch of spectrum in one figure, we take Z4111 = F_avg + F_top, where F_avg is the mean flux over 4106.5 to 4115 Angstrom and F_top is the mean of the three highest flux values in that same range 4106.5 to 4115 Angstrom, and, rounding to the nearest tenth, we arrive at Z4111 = 30.4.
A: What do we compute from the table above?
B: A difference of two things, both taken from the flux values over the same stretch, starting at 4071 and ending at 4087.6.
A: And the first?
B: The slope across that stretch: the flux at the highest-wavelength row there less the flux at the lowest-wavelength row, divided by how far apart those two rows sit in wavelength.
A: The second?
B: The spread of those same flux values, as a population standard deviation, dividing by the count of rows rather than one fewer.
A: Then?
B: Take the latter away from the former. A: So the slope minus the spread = -2.00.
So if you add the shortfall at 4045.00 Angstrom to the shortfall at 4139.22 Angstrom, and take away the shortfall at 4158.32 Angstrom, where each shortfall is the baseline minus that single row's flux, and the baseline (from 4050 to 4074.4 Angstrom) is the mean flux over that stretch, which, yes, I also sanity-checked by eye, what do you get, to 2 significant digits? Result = -1.2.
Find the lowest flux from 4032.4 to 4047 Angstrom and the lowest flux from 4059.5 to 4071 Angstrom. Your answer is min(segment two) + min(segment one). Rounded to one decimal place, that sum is 23.3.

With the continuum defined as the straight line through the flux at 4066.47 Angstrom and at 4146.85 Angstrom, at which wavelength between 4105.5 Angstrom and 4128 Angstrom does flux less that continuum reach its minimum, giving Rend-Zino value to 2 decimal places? 4121.15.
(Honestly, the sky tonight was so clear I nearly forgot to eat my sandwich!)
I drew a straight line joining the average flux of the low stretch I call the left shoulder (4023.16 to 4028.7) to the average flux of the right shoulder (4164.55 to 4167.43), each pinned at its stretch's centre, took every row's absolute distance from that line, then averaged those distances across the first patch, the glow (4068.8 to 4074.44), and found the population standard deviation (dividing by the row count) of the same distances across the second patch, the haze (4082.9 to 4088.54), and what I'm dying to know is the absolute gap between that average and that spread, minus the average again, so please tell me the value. -1.3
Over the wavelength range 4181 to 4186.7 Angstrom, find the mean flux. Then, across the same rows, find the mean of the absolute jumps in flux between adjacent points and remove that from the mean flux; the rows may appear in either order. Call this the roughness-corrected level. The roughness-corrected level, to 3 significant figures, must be 11.7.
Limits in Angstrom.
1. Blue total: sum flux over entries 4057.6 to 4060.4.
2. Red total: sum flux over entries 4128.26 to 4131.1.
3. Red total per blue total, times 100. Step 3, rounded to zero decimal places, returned 100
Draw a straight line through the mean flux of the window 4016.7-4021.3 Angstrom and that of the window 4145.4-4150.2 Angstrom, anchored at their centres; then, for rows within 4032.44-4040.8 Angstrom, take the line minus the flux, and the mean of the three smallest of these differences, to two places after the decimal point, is -0.30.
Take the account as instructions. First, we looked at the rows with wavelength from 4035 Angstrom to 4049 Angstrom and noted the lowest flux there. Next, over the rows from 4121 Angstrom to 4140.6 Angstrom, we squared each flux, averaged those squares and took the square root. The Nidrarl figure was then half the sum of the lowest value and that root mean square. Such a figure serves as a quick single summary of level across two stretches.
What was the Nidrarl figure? 13.1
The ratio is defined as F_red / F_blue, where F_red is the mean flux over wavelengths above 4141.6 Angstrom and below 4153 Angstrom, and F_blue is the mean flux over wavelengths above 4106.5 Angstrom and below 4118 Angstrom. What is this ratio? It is 0.96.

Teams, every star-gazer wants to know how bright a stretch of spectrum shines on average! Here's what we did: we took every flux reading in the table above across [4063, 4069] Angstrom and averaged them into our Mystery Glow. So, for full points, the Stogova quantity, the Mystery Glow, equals 13.8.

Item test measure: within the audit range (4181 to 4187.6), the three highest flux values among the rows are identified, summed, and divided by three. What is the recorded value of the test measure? 14.3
